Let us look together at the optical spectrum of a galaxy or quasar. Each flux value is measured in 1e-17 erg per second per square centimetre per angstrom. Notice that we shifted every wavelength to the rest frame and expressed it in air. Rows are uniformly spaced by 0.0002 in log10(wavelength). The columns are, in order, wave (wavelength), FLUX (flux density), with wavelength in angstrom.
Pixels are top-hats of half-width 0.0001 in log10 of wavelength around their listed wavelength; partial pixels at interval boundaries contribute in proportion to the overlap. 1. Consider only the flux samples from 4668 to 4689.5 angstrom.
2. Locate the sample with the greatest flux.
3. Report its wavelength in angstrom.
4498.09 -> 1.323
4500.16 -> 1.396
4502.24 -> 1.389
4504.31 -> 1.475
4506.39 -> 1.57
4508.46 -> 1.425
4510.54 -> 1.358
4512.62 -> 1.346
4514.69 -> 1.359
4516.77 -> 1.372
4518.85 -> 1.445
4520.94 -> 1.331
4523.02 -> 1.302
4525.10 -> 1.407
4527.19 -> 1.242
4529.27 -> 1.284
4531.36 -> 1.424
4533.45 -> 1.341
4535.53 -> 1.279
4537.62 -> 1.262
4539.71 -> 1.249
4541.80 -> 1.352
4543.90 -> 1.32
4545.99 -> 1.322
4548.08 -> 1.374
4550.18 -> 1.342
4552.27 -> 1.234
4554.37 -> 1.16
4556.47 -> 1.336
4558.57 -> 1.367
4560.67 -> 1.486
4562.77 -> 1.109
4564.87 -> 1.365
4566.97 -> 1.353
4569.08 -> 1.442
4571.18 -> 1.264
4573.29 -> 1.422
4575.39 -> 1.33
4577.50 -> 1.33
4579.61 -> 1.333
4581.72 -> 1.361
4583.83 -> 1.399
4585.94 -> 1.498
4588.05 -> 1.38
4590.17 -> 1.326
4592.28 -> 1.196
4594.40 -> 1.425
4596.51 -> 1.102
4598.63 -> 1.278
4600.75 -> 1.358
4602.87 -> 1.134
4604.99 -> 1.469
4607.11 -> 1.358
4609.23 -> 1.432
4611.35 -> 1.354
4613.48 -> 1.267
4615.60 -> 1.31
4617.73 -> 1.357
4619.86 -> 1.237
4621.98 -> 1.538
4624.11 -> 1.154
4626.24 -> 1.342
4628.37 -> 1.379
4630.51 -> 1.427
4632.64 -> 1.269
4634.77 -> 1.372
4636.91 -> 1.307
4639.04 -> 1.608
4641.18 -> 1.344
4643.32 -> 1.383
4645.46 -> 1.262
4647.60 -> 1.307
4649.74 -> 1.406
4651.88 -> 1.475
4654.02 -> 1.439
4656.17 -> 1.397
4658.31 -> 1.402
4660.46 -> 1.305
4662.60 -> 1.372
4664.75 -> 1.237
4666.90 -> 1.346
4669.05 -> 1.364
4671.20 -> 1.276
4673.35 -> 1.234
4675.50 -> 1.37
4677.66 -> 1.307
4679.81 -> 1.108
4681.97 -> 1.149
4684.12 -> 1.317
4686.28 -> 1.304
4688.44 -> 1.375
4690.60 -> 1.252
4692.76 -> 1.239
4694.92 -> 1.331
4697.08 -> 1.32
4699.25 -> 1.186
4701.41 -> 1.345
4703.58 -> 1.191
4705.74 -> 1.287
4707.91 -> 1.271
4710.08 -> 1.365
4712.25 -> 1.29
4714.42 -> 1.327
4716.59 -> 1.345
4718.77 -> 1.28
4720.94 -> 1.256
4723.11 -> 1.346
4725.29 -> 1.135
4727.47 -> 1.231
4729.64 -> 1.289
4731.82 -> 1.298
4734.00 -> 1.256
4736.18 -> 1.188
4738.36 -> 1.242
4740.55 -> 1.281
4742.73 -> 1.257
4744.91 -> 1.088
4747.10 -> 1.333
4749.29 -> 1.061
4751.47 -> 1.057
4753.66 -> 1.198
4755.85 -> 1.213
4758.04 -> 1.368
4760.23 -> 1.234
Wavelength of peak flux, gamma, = 4688.44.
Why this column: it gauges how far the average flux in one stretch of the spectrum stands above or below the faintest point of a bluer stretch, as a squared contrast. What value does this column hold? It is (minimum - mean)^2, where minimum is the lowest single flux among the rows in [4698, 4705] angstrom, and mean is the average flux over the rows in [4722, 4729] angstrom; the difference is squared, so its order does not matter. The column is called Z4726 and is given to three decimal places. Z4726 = 0.003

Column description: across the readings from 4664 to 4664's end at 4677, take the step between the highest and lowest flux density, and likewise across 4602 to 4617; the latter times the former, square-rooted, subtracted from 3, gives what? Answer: 2.79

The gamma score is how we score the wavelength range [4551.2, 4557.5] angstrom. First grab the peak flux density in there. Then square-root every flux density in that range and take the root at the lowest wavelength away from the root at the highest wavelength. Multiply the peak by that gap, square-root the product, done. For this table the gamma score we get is 0.25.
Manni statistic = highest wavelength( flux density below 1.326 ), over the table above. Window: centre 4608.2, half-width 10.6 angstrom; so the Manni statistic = 4615.60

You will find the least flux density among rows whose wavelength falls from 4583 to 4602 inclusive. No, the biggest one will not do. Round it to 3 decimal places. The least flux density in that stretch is 1.102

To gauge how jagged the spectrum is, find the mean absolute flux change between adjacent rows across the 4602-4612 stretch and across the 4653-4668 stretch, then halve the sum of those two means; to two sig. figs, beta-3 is 0.11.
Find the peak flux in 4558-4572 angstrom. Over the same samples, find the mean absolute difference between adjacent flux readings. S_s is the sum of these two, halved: 0.83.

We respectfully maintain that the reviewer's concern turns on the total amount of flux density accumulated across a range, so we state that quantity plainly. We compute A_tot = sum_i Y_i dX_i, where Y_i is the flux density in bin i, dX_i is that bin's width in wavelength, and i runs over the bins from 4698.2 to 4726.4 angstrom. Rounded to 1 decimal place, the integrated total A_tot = 36.1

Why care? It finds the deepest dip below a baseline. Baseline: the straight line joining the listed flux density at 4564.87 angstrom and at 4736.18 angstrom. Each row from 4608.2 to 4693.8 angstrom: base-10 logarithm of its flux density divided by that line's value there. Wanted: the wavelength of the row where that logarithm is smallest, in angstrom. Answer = 4624.11 angstrom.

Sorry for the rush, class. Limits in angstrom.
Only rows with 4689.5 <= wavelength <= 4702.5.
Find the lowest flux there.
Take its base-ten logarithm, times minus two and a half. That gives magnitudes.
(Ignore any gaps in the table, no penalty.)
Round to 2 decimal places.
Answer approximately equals -0.19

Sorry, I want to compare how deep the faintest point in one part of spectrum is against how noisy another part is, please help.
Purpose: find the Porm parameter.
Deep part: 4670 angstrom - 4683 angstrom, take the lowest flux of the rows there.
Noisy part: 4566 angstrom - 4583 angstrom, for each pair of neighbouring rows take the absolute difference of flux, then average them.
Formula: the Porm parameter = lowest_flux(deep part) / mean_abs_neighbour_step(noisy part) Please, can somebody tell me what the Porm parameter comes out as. 14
